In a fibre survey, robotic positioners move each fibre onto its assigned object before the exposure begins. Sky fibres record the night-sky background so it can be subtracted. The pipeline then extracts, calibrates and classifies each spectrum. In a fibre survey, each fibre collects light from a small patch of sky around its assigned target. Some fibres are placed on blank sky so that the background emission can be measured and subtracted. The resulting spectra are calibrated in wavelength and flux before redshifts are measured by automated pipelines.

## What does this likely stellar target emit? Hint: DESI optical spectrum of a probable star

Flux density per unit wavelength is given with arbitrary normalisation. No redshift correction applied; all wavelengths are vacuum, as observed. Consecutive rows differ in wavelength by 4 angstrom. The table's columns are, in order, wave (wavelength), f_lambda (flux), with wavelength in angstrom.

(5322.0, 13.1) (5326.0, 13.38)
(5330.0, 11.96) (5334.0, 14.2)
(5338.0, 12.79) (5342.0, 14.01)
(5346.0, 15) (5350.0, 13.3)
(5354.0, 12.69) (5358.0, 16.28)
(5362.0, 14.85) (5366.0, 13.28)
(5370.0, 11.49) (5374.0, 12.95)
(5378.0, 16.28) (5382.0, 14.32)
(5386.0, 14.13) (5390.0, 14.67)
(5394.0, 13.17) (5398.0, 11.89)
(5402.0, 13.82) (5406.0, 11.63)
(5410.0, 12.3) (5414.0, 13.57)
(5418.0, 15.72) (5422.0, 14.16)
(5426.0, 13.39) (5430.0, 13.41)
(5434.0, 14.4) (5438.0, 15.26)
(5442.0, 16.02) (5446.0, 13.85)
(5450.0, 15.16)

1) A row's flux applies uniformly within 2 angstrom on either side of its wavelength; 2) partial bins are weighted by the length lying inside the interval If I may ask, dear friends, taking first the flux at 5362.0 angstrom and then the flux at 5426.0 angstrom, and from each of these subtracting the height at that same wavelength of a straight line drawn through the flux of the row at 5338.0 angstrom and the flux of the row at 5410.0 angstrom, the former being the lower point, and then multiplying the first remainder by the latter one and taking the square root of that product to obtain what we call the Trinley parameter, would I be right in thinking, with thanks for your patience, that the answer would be 1.6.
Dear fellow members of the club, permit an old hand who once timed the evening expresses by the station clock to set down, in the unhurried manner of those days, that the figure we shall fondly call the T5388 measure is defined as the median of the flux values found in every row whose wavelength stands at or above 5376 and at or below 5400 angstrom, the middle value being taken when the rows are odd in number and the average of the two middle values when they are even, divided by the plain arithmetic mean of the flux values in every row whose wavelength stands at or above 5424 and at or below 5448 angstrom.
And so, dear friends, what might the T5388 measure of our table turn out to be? 0.99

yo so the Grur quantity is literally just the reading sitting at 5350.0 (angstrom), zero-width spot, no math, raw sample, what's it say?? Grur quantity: 13.3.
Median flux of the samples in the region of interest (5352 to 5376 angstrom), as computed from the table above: 13.1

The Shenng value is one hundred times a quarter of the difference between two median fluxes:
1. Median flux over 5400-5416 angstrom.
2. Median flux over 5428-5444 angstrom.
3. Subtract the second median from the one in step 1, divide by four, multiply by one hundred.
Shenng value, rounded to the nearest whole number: -47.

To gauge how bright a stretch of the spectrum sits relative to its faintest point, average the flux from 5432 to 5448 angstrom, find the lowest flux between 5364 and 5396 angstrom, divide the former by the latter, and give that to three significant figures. 1.30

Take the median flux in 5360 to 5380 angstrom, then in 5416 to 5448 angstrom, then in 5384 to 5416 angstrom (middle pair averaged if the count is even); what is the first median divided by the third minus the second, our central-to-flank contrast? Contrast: -15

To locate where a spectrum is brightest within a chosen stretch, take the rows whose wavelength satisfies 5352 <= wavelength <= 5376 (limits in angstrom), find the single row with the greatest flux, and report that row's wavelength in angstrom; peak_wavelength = 5358.0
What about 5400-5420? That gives 5418.0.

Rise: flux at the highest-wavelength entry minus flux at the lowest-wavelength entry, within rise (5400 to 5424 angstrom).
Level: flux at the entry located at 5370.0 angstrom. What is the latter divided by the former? 34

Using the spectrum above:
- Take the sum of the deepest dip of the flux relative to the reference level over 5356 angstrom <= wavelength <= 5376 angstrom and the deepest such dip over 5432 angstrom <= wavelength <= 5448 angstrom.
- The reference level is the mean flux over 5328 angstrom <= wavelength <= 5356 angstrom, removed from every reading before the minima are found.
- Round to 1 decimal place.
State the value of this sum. -1.5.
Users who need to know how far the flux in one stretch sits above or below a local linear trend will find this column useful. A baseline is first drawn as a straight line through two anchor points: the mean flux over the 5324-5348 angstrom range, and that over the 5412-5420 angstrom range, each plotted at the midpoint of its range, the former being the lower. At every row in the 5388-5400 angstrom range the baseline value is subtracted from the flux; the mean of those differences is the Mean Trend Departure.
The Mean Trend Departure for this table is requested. -1.1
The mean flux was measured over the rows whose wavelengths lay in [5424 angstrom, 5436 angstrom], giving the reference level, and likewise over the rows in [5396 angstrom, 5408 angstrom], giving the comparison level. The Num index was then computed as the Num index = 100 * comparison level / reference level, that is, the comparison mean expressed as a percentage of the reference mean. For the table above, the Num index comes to 91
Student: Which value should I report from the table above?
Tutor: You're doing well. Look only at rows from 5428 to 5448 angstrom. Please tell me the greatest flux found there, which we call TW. 16.02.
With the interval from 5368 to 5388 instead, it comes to 16.28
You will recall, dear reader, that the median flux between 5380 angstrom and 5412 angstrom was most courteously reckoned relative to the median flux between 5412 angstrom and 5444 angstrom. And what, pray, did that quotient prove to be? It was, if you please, 0.95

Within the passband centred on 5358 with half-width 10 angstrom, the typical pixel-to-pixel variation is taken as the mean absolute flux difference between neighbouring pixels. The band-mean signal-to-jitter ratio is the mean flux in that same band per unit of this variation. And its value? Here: 7.8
